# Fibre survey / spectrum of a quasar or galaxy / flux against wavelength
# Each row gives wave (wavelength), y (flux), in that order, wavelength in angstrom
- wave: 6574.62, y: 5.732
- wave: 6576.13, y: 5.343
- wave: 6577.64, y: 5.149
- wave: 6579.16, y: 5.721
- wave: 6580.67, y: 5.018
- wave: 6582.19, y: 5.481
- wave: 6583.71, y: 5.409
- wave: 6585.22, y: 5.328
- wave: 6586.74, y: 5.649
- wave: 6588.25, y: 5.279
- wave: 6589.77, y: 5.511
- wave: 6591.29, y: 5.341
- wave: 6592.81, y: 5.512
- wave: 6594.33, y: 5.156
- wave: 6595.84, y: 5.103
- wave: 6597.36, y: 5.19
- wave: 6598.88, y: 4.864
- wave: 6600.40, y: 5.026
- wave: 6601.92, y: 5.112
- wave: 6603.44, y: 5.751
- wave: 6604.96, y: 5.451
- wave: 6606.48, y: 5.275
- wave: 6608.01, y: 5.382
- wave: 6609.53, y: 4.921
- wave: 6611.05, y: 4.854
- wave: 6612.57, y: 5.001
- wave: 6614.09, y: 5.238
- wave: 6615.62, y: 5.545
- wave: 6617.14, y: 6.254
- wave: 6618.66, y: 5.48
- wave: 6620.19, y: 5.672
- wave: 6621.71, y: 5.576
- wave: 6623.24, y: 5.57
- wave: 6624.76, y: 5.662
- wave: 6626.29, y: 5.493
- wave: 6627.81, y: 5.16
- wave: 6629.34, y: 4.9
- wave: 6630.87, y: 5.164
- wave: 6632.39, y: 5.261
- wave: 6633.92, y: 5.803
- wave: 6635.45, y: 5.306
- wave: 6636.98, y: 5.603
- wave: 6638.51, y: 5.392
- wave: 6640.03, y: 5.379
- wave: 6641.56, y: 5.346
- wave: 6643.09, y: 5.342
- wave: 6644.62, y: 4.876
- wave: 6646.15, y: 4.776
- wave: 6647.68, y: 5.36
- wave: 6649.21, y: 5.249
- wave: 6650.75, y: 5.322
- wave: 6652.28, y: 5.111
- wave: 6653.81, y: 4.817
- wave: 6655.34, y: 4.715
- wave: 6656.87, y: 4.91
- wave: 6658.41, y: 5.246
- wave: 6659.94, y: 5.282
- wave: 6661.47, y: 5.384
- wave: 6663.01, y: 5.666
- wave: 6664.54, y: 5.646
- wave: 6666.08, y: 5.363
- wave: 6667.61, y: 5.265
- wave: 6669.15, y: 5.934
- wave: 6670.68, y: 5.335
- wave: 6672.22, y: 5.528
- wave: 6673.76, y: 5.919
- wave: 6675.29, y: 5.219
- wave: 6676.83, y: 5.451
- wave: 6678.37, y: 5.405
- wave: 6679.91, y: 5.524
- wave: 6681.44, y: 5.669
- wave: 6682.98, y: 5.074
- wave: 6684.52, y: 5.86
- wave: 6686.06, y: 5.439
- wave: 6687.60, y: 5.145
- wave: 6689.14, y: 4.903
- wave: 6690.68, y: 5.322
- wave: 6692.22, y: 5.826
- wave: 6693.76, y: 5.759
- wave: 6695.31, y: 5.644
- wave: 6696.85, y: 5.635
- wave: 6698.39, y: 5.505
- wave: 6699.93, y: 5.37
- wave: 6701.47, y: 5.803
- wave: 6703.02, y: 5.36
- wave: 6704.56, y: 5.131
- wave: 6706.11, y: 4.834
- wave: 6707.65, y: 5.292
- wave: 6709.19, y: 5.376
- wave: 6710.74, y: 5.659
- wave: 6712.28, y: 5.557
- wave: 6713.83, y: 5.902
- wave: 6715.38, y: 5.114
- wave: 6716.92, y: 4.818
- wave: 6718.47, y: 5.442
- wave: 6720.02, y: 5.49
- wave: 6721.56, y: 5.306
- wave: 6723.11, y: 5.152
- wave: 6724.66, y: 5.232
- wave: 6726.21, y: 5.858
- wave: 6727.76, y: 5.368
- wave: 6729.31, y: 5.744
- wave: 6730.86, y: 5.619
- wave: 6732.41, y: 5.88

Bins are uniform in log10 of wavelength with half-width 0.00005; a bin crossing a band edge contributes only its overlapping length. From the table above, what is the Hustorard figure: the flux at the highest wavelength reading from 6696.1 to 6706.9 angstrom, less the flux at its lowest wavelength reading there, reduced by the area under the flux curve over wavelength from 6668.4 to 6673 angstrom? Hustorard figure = -27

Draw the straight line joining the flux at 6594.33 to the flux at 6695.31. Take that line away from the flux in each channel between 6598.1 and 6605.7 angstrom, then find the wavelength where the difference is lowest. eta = 6598.88 angstrom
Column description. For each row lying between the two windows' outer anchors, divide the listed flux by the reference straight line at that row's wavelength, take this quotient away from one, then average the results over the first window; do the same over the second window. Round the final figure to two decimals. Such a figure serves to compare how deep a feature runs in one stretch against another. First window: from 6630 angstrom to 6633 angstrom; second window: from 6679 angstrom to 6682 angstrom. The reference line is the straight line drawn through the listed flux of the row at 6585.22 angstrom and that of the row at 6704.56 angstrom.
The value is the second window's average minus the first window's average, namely -0.09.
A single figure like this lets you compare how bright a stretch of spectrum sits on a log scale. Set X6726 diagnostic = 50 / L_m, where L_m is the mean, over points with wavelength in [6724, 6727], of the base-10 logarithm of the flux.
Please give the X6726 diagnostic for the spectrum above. 67.3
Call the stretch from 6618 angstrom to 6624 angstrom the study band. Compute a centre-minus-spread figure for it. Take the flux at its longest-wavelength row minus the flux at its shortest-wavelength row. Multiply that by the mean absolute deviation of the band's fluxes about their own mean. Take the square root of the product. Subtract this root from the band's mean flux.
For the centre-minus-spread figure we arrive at 5.5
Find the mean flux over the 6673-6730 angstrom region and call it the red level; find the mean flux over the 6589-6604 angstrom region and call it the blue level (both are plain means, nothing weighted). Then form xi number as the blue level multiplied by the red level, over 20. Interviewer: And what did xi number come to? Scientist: 1.43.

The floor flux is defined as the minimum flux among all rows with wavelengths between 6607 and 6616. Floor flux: 4.854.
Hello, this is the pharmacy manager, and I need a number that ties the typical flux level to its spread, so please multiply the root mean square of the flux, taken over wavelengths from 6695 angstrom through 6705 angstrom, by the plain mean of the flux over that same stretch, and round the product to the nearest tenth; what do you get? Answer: 30.2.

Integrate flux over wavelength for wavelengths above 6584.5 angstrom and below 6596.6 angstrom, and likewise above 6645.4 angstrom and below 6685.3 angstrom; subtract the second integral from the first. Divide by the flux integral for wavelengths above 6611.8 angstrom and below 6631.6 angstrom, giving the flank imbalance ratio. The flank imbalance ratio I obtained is -1.4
